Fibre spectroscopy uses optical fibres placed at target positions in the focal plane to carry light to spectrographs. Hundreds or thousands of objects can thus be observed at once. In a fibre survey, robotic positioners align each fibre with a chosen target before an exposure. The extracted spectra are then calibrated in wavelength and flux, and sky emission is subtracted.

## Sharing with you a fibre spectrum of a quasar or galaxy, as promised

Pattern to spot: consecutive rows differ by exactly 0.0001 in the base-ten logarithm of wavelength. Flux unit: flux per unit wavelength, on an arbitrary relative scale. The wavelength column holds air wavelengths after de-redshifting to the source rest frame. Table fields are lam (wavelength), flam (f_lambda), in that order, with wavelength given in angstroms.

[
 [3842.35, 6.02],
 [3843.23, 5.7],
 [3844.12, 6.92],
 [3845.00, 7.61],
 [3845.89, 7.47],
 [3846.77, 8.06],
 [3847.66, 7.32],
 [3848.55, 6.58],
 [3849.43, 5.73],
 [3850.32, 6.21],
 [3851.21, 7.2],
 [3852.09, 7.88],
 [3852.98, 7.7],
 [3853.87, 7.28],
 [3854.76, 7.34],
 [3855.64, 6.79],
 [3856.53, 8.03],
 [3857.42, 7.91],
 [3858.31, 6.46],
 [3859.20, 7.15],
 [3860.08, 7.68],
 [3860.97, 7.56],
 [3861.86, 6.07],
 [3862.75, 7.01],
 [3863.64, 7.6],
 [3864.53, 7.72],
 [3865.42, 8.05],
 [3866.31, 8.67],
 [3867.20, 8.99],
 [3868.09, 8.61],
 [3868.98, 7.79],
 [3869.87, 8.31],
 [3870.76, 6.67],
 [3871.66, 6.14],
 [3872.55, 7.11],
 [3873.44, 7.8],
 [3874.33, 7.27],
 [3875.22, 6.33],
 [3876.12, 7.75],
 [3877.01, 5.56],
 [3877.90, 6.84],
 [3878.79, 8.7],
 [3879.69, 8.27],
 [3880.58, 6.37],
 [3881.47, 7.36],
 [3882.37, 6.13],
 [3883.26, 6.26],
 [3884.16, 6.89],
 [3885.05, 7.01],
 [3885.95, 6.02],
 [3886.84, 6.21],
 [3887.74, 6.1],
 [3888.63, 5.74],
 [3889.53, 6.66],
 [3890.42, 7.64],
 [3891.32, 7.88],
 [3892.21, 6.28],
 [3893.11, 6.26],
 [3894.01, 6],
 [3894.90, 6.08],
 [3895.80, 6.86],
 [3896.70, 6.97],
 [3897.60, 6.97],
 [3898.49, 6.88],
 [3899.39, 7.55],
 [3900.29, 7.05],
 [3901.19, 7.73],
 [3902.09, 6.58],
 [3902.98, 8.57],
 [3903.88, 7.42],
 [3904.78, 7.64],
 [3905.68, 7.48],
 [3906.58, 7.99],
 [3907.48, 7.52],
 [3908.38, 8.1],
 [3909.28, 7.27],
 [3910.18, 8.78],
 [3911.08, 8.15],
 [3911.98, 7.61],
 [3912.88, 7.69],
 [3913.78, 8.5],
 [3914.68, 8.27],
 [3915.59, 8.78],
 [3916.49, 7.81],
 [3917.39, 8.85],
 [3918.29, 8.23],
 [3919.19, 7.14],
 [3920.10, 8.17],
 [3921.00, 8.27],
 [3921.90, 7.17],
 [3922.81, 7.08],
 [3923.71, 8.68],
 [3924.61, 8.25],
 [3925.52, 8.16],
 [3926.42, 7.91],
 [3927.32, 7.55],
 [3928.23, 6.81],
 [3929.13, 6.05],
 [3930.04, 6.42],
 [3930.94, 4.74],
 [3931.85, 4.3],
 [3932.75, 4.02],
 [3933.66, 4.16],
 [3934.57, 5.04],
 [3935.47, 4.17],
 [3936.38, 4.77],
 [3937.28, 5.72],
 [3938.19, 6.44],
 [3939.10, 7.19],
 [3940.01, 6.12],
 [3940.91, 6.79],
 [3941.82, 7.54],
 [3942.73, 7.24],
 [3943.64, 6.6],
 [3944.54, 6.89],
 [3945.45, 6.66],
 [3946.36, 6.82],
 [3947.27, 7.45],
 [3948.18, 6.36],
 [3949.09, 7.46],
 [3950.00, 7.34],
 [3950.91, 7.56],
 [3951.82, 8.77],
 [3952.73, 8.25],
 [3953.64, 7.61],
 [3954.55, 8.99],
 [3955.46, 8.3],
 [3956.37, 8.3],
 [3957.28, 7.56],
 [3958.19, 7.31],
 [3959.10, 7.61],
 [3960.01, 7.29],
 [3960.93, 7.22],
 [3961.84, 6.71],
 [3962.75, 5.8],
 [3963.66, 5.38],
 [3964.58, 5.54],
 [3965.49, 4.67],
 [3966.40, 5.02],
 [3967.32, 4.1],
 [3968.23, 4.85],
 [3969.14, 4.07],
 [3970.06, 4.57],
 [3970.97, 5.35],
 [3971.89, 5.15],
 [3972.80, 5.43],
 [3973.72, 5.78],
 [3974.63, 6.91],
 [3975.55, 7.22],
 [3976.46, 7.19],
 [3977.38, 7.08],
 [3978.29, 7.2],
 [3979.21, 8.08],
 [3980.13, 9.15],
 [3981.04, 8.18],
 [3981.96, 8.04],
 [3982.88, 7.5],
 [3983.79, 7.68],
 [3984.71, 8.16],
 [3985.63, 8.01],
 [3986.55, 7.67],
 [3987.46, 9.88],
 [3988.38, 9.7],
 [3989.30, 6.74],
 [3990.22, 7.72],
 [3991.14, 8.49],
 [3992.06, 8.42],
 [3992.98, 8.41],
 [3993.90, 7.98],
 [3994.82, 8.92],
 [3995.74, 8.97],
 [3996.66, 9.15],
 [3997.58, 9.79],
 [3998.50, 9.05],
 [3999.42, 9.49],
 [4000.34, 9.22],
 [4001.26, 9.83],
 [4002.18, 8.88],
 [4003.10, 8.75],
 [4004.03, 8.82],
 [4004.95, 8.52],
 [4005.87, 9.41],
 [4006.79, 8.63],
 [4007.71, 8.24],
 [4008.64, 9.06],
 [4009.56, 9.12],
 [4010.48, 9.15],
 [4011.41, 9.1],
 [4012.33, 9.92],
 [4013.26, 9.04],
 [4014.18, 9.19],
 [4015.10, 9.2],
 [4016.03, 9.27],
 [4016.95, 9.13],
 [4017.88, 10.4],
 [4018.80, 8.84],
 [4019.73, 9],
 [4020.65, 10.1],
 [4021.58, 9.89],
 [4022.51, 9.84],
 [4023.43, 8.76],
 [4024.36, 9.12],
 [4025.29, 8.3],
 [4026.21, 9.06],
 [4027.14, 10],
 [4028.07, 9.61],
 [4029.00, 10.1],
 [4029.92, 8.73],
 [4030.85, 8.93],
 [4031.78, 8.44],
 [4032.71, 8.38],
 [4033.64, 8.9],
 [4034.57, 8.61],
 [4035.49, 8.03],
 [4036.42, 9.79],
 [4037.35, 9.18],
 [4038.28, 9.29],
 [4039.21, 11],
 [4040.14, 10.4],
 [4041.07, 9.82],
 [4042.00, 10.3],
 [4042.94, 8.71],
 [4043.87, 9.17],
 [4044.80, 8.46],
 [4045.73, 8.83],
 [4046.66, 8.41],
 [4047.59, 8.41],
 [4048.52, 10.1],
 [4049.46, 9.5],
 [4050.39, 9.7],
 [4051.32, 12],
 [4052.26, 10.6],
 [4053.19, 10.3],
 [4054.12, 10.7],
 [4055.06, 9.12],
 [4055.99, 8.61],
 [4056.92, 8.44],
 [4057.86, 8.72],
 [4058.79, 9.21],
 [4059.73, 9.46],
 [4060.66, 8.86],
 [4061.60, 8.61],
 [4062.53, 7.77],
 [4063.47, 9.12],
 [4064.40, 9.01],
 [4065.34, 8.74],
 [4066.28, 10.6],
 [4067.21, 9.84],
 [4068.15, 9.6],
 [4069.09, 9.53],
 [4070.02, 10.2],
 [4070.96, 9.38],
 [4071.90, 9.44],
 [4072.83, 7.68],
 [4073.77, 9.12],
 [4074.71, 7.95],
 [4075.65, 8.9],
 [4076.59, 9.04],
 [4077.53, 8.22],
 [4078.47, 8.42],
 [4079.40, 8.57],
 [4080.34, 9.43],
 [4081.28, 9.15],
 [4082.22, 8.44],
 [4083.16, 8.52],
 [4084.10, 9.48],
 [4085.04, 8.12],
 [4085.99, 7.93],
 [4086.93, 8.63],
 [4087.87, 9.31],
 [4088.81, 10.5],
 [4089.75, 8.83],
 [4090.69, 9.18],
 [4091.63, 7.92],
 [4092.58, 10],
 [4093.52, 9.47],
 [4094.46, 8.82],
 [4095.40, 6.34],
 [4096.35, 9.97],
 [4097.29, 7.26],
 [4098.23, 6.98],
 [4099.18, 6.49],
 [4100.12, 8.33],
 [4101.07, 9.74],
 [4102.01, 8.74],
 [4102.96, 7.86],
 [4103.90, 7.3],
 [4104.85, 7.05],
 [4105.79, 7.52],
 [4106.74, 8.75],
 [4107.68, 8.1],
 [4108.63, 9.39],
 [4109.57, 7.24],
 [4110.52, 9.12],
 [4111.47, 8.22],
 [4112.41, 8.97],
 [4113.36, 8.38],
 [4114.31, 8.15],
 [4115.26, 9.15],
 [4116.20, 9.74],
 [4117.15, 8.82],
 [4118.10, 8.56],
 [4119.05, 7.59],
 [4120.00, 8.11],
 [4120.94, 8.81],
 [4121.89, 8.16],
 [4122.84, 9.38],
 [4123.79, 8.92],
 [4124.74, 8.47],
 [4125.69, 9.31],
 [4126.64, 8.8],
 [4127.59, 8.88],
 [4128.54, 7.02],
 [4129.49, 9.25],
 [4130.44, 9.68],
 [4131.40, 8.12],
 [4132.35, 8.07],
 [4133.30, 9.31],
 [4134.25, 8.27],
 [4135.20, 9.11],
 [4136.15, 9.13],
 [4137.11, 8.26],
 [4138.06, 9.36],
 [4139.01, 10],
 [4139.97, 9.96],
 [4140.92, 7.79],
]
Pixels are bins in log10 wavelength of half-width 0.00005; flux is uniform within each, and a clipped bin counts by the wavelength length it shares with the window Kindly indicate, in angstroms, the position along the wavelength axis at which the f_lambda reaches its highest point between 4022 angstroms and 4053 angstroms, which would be 4051.32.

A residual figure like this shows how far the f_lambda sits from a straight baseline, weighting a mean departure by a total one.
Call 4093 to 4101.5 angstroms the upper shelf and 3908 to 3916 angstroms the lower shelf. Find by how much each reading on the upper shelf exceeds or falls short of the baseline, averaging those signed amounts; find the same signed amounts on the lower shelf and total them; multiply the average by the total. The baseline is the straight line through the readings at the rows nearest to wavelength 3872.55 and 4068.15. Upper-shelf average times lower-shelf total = -8.4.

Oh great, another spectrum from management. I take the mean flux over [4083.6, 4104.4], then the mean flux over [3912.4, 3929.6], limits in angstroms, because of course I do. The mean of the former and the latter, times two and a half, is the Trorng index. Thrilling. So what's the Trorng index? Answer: 20.5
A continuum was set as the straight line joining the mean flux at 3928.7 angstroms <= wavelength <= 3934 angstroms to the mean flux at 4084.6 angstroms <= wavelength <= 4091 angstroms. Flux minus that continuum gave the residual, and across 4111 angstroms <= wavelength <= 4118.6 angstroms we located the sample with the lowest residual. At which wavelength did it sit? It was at 4114.31 angstroms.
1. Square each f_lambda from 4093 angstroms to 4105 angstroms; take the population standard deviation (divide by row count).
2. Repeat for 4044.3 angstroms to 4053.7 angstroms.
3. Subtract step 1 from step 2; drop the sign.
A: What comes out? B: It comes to 2.7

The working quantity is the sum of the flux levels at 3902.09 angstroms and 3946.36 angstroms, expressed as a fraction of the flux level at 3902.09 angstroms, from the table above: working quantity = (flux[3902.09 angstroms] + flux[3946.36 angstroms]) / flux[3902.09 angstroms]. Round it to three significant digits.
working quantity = 2.04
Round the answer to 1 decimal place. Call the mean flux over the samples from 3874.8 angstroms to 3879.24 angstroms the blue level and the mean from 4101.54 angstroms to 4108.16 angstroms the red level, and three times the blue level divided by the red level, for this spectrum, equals 2.7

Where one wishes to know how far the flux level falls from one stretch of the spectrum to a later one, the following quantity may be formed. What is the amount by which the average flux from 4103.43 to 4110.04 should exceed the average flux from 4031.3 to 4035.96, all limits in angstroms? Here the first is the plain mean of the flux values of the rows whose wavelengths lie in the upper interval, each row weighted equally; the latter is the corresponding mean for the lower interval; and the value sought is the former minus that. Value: -0.6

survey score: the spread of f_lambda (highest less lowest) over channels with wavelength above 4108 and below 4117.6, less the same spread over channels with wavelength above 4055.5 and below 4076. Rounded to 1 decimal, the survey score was -0.4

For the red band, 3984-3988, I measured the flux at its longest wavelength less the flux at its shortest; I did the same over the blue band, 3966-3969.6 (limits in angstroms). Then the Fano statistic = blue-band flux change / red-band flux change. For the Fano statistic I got -0.55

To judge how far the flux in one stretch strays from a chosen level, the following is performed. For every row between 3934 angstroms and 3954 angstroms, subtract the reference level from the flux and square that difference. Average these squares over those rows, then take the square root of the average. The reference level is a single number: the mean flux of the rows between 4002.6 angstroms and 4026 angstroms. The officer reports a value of 2.62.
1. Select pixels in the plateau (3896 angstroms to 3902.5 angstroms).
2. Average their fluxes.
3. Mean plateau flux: 7.1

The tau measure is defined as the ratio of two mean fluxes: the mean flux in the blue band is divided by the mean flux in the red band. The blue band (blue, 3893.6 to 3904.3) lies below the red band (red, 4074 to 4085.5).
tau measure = 0.81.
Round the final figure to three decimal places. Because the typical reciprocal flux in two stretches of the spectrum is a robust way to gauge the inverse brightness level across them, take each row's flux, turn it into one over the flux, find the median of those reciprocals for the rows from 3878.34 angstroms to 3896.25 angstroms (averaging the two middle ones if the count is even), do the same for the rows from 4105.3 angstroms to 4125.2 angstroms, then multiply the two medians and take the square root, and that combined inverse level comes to 0.136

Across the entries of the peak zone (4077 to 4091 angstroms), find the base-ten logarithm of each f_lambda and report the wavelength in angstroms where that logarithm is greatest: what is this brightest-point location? 4088.81 angstroms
